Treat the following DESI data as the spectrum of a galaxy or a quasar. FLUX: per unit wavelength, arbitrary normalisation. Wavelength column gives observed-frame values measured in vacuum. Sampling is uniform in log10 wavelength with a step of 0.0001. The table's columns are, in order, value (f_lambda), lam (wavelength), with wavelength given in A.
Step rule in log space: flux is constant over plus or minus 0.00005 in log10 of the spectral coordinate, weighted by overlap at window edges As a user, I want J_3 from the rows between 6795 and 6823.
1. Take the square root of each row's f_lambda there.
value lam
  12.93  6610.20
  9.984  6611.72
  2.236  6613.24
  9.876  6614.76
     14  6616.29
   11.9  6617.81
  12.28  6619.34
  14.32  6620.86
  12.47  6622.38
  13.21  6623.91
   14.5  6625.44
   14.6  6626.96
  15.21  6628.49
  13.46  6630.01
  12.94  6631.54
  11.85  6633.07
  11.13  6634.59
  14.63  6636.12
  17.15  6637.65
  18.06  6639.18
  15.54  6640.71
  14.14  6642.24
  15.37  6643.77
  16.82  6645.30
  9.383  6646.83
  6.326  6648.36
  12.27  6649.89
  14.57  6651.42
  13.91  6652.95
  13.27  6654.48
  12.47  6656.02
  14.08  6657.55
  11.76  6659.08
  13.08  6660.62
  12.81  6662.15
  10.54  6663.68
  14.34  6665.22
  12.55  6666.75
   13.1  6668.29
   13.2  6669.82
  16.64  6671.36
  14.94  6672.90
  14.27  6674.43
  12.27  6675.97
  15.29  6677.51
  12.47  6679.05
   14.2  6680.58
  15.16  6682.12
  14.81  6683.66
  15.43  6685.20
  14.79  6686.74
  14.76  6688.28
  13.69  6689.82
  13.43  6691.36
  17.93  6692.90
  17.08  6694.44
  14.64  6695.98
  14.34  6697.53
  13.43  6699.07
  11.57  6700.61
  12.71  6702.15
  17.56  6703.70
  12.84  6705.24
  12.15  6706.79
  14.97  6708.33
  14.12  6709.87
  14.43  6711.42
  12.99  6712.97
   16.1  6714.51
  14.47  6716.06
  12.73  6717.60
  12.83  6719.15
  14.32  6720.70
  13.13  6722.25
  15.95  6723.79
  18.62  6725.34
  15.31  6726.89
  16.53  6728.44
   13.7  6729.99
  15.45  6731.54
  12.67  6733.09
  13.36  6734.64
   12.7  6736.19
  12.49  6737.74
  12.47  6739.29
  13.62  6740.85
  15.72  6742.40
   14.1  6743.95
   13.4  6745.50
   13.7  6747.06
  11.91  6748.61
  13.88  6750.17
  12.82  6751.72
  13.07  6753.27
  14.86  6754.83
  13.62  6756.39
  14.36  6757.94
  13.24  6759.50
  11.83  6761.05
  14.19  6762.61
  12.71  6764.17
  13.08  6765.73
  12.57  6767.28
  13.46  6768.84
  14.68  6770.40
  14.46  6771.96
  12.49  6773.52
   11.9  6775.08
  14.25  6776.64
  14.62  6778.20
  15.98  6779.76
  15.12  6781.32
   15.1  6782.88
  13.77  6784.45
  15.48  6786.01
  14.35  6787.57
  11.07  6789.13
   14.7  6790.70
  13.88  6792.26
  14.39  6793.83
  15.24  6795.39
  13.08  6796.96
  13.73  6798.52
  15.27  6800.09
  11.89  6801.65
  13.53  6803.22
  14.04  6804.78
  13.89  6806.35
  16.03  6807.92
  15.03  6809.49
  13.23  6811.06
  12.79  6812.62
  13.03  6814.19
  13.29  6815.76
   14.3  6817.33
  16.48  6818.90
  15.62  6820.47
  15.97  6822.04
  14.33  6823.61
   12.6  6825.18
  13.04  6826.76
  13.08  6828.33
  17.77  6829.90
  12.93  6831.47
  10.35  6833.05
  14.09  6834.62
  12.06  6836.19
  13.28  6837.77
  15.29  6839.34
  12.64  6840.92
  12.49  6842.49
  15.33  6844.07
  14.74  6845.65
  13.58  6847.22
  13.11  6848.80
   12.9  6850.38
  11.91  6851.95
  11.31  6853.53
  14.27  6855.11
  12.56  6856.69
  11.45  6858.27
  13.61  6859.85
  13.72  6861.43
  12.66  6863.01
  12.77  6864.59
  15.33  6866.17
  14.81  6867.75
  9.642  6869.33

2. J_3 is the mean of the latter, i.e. 3.77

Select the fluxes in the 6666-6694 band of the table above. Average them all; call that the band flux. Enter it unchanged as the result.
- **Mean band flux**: 14.4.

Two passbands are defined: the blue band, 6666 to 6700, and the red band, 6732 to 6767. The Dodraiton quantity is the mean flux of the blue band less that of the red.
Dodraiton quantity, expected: 1.1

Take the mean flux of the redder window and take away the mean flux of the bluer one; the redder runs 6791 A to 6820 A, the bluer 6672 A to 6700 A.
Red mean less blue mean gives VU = -0.5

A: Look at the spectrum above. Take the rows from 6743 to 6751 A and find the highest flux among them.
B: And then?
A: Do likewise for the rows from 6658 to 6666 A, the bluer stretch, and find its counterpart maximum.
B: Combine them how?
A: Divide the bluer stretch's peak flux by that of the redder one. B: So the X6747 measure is 1.02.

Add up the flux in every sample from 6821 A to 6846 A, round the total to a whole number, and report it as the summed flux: 220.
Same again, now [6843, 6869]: 214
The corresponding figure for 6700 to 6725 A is 223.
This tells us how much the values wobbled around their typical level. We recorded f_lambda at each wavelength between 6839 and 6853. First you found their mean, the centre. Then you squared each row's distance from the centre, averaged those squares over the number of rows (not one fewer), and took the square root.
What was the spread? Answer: 1.20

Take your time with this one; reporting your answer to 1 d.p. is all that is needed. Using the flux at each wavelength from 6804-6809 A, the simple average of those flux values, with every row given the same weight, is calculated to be 14.7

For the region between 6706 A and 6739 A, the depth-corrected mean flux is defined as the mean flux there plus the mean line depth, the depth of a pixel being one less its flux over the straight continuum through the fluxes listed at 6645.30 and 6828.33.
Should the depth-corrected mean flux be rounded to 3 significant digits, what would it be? 14.3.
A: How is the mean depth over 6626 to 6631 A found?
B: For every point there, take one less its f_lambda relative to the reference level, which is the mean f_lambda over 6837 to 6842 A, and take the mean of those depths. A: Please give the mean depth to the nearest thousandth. -0.050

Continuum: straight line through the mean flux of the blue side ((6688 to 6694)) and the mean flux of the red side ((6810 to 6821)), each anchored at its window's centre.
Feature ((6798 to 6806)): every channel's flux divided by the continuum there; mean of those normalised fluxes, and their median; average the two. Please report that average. 0.96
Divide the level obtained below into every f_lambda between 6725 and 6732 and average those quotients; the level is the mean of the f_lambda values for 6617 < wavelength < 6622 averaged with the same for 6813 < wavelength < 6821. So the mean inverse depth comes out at 0.87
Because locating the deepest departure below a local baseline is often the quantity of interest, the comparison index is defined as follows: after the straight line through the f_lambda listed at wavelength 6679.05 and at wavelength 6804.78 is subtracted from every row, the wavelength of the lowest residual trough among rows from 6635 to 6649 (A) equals 6648.36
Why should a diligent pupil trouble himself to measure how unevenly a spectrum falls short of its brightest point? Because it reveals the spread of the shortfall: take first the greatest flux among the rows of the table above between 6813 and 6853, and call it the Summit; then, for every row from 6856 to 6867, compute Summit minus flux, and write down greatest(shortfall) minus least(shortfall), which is 3.9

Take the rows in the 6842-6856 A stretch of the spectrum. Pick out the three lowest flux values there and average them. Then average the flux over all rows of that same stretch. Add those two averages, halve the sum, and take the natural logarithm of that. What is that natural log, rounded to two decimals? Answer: 2.53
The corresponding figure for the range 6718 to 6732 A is 2.65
